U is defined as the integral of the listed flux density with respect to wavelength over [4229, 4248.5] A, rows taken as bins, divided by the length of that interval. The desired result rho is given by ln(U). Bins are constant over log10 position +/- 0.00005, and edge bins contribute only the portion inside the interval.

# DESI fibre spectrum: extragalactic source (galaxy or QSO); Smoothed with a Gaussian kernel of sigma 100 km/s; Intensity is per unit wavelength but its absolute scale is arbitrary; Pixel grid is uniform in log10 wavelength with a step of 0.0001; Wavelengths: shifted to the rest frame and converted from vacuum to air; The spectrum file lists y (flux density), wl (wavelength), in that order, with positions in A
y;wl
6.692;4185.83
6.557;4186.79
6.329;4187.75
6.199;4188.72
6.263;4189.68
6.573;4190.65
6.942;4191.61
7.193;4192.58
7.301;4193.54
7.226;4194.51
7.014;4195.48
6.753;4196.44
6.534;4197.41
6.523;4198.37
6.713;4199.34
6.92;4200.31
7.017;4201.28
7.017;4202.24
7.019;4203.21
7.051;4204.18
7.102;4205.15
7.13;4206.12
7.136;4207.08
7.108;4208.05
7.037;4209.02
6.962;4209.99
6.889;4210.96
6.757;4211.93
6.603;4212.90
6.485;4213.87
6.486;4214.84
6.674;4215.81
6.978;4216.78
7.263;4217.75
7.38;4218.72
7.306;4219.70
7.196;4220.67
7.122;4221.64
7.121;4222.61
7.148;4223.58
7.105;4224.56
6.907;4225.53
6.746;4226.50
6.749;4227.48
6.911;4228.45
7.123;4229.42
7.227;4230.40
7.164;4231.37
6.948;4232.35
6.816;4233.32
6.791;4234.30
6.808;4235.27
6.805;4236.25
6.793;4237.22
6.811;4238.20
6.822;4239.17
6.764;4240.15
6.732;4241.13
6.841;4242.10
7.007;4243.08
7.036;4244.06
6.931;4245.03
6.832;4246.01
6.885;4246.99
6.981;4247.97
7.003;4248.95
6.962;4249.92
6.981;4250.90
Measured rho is 1.93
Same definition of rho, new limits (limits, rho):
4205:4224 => 1.95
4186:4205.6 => 1.92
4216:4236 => 1.95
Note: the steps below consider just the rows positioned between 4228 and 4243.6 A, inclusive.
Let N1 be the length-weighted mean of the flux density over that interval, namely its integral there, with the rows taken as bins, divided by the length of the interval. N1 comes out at 6.90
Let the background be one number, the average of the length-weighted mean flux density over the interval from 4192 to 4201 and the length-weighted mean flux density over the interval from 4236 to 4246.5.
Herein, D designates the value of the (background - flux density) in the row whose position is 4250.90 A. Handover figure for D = -0.10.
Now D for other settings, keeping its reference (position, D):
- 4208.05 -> -0.23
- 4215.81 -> 0.21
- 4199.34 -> 0.17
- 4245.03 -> -0.05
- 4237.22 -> 0.09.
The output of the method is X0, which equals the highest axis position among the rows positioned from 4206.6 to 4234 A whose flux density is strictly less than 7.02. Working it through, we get 4233.32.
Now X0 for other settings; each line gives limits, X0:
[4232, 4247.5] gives 4246.99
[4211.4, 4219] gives 4216.78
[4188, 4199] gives 4198.37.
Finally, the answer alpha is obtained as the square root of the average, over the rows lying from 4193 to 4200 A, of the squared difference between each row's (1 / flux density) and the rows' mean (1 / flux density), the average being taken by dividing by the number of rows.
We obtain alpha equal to 0.0062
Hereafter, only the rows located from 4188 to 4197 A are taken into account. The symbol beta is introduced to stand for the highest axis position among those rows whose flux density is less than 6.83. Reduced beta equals 4196.44 A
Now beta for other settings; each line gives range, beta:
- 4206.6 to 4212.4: 4211.93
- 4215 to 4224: 4215.81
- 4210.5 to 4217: 4215.81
